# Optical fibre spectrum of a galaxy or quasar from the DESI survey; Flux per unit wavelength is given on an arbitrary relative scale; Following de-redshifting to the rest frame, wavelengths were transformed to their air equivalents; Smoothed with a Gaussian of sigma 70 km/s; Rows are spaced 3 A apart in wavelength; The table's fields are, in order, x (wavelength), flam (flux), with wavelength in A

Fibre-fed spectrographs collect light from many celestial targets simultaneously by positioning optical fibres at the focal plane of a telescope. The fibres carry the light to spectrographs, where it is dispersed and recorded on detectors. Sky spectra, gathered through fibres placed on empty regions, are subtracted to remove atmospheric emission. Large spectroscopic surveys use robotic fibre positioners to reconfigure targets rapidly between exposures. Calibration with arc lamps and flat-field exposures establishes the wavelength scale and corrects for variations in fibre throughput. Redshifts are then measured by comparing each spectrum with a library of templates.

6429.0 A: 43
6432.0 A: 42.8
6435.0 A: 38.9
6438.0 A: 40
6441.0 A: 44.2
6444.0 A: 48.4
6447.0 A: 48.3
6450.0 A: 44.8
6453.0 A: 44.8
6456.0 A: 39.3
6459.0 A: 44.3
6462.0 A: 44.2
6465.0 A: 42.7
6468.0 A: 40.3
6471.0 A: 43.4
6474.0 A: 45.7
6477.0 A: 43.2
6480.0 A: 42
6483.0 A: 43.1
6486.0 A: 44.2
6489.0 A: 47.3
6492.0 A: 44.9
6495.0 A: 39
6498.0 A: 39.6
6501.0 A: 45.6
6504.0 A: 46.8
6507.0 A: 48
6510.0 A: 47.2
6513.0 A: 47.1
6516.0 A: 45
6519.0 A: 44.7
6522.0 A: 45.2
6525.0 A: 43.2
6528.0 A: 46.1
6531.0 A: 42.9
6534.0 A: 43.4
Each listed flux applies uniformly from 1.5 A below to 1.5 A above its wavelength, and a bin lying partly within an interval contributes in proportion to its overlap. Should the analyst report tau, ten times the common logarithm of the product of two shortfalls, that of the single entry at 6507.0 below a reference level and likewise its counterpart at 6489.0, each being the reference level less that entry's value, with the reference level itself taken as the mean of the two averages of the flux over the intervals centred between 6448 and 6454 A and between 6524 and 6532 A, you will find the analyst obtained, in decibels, 10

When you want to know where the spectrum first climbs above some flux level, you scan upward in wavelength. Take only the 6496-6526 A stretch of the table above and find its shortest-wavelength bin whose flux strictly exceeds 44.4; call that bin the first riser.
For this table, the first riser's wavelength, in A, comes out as 6501.0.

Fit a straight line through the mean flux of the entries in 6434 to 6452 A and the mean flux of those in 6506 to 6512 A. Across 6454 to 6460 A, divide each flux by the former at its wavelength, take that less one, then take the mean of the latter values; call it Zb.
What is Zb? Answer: -0.069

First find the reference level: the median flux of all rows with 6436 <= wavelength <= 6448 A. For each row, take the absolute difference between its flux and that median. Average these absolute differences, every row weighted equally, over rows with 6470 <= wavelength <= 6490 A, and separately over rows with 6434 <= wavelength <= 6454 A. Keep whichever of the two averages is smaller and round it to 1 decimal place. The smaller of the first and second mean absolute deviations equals 2.4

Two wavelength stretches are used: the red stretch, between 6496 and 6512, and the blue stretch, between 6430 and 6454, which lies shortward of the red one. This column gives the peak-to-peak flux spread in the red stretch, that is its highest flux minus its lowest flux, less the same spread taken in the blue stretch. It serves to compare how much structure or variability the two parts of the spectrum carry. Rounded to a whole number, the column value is -1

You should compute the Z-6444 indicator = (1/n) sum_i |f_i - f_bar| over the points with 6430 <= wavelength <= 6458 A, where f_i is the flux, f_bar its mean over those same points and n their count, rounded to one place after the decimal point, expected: 2.9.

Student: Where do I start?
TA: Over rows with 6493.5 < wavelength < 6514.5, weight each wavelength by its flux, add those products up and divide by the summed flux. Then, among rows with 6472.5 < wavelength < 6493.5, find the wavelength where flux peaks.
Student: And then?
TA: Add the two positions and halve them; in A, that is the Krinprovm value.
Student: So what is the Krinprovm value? 6496.7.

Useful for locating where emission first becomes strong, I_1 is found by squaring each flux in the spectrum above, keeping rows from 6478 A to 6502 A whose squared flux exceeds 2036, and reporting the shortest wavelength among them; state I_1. 6489.0 A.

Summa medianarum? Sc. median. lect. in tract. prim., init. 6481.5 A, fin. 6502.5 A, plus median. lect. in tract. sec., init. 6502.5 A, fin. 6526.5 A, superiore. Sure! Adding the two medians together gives 90.2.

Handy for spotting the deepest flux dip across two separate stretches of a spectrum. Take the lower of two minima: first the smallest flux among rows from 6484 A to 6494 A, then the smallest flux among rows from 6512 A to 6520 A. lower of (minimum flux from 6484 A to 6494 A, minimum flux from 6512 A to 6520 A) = 44.2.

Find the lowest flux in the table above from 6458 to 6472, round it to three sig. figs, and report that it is 40.3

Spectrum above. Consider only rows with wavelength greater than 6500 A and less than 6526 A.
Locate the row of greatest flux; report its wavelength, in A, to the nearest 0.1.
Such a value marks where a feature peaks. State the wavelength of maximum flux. 6507.0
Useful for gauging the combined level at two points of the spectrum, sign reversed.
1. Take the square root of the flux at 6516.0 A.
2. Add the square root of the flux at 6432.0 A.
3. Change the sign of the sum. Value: -13.3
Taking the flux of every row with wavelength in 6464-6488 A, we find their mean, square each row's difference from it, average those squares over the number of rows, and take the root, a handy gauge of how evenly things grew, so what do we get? 1.5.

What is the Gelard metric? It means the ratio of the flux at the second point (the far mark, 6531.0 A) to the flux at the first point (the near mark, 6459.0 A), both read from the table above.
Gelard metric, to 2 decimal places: 0.97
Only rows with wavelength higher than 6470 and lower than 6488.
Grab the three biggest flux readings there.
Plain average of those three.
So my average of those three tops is 44.4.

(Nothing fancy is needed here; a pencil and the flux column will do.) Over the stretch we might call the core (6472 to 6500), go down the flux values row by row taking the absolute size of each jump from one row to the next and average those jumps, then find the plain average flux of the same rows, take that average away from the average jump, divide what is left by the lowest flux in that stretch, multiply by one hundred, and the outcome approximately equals -105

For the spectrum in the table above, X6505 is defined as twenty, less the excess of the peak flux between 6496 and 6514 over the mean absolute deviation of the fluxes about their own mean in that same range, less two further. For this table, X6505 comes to -27.9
